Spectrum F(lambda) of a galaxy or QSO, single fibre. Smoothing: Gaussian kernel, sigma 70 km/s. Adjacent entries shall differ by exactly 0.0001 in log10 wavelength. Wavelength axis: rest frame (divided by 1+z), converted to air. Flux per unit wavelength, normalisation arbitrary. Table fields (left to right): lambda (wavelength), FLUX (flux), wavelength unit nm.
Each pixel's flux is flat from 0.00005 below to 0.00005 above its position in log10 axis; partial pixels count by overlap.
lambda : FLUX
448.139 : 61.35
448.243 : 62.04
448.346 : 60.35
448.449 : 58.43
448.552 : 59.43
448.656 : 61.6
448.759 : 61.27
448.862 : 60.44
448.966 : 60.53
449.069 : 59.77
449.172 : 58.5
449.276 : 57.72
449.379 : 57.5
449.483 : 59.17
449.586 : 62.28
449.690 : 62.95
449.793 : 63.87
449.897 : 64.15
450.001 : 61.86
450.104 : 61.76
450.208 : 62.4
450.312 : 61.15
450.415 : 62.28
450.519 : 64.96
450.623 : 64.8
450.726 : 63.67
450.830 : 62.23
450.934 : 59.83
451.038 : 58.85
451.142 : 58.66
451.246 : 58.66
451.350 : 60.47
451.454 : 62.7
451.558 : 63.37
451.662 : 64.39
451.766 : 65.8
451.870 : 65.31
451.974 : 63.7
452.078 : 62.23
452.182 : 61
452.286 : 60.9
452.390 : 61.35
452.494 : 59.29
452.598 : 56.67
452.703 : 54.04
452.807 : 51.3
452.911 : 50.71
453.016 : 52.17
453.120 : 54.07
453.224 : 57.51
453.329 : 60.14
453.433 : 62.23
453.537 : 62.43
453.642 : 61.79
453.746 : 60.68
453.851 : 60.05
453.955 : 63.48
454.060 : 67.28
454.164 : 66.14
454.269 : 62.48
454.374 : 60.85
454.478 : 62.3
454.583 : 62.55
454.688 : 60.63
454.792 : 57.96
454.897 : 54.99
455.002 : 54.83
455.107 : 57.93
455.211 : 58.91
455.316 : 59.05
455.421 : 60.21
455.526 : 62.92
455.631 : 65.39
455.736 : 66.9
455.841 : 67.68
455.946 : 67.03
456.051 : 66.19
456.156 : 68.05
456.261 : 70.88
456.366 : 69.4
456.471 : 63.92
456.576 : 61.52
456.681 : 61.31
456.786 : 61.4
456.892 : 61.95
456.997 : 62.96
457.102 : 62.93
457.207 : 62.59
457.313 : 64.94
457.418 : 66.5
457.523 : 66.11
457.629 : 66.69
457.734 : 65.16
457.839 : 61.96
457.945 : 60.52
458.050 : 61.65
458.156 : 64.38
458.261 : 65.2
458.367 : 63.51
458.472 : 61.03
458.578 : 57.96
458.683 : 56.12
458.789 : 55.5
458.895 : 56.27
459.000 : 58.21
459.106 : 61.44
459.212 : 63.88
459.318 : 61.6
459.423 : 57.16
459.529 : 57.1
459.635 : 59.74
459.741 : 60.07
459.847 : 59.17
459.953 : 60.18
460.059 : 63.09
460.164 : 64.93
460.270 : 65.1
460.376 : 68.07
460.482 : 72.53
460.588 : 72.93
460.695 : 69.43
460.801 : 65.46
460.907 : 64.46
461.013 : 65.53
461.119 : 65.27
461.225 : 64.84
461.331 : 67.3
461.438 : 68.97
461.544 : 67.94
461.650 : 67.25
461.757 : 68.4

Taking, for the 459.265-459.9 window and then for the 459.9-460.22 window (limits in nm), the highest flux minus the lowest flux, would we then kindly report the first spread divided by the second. 0.9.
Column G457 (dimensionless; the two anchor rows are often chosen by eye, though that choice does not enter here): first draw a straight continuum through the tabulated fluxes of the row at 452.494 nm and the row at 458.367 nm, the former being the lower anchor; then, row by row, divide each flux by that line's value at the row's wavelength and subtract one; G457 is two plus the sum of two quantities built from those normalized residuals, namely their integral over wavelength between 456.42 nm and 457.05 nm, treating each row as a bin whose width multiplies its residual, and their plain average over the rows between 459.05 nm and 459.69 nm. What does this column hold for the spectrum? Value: 1.93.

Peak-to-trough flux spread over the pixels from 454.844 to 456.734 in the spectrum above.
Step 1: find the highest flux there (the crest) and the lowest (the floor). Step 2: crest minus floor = 16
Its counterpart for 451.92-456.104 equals 17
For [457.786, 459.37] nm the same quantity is 10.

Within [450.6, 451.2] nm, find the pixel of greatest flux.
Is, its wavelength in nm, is 450.623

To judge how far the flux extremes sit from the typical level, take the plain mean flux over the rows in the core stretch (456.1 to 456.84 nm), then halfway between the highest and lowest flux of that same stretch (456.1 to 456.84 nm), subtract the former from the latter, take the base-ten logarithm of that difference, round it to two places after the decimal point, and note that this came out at -0.05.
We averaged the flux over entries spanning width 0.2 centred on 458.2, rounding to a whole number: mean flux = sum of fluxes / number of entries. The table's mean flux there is 65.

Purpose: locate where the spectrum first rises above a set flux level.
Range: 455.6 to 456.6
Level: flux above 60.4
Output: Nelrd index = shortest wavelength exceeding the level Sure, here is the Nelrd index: 455.631 nm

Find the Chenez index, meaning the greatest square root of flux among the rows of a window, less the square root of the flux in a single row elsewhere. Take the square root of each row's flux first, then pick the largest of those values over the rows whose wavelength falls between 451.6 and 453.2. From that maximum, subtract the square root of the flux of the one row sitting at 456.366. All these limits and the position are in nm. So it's -0.22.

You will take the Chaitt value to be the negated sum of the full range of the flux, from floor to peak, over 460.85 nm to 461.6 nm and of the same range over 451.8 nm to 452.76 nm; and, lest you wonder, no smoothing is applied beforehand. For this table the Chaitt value -16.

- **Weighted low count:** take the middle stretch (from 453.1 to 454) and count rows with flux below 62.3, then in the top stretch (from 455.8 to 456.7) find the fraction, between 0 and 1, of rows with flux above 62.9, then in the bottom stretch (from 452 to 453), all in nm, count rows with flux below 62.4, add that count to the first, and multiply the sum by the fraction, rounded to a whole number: 12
